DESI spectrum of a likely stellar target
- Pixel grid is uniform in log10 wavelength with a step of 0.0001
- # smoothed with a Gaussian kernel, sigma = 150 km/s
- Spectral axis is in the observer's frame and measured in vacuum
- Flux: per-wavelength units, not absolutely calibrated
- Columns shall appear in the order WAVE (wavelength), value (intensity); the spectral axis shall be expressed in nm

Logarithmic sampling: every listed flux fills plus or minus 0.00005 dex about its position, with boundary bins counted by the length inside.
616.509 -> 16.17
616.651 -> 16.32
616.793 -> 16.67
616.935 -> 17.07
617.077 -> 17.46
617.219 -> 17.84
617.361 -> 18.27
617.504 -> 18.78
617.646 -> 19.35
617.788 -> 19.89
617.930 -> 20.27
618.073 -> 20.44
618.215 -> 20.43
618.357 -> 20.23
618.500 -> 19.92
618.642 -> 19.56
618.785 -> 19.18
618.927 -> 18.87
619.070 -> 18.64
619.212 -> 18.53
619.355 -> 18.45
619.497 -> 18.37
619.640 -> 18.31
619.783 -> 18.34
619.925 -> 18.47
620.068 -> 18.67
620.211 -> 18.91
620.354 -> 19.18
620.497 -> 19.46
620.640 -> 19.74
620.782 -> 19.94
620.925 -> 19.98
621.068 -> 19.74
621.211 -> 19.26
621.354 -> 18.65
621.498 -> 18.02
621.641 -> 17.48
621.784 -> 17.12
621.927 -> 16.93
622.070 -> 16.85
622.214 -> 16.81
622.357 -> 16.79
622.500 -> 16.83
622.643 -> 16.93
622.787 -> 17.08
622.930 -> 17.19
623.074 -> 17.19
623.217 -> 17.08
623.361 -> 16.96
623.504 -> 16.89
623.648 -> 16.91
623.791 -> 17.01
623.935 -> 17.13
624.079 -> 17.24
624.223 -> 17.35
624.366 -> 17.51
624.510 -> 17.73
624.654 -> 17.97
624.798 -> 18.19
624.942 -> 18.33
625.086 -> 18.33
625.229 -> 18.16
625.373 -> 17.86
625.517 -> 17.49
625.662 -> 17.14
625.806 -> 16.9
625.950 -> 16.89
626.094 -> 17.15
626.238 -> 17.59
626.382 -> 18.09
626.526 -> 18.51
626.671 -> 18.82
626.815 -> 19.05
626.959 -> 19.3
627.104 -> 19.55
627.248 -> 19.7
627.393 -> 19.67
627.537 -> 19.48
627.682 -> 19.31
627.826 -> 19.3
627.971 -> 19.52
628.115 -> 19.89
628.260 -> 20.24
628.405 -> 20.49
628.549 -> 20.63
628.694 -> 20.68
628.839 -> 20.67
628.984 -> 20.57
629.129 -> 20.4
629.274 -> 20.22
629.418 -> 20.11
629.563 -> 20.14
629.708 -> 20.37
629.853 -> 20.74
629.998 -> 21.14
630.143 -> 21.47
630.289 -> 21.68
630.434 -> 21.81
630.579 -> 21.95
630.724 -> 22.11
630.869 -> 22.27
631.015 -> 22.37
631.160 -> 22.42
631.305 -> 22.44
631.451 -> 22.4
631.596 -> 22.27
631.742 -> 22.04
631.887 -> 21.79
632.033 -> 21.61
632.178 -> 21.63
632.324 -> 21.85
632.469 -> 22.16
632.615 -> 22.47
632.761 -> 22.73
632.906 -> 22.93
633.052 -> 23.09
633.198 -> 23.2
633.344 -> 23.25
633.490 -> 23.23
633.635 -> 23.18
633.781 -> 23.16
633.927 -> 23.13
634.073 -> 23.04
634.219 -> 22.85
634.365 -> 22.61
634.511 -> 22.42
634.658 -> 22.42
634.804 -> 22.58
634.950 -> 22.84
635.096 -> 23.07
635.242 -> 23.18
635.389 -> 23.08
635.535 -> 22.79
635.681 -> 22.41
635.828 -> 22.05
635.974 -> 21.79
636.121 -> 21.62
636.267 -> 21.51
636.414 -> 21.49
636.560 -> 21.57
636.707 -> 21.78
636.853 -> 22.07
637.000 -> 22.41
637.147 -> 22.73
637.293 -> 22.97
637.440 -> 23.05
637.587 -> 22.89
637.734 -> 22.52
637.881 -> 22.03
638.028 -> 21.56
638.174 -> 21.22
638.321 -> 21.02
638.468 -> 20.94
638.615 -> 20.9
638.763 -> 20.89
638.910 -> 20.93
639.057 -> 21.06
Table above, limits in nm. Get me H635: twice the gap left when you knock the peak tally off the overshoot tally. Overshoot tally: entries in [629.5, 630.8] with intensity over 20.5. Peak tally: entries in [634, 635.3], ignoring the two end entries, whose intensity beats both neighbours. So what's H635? 14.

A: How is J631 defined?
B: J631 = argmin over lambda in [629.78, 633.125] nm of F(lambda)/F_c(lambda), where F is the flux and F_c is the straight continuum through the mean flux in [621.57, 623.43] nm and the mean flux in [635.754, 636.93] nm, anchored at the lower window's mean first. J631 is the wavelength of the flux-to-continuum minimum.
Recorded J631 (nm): 629.853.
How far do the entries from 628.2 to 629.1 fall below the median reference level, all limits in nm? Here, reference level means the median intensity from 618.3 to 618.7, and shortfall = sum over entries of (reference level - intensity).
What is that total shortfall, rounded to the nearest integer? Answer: -4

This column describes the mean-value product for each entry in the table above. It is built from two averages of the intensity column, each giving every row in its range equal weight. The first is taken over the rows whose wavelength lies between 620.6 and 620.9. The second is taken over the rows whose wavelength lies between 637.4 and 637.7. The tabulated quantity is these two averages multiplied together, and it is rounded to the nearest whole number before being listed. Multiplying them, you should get 456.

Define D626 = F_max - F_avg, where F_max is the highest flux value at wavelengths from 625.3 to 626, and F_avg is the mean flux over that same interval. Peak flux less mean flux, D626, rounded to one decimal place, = 0.6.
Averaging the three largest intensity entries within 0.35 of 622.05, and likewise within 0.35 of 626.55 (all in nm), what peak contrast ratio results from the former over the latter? 0.90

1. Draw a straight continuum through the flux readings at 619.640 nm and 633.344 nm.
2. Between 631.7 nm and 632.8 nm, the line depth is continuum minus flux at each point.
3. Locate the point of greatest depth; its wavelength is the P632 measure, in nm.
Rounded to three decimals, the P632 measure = 632.178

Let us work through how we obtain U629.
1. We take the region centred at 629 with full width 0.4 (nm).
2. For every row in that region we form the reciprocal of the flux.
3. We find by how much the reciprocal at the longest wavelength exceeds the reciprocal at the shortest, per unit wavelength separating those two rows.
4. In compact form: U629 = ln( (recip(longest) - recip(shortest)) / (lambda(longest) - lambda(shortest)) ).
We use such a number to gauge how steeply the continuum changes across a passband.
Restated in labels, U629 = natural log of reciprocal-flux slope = -6.1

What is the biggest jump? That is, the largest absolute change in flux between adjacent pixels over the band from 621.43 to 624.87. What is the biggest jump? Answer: 0.54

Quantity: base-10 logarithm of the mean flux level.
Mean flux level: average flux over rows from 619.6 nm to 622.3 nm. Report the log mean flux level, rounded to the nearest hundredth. 1.27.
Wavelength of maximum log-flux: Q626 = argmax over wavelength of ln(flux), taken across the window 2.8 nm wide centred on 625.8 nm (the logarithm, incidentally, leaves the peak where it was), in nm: 627.104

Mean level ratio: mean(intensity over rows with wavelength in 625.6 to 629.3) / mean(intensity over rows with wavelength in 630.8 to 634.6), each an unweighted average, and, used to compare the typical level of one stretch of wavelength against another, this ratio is 0.852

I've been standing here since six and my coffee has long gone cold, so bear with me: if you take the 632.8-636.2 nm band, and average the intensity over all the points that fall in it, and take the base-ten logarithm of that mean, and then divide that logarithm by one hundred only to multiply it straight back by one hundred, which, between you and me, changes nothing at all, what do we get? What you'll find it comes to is 1.36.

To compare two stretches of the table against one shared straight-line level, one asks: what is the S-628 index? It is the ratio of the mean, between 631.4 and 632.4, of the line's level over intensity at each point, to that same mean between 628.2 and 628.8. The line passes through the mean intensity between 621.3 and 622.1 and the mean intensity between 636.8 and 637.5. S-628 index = 0.99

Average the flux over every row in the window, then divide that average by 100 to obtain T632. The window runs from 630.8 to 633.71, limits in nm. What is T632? 0.22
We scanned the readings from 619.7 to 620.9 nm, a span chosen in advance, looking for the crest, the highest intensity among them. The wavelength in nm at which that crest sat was 620.782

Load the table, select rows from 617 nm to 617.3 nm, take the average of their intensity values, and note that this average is 18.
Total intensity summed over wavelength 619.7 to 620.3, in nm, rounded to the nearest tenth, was 74.4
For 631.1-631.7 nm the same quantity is 89.5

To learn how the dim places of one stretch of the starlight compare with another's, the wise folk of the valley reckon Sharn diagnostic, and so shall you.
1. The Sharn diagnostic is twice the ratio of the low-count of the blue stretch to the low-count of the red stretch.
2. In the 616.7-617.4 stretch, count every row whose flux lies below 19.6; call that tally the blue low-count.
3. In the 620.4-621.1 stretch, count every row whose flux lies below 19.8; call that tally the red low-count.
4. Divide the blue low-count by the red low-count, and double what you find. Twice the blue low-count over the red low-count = 3.33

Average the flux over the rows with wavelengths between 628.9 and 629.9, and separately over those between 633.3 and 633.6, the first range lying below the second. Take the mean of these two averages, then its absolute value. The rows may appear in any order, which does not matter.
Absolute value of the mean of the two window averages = 21.8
